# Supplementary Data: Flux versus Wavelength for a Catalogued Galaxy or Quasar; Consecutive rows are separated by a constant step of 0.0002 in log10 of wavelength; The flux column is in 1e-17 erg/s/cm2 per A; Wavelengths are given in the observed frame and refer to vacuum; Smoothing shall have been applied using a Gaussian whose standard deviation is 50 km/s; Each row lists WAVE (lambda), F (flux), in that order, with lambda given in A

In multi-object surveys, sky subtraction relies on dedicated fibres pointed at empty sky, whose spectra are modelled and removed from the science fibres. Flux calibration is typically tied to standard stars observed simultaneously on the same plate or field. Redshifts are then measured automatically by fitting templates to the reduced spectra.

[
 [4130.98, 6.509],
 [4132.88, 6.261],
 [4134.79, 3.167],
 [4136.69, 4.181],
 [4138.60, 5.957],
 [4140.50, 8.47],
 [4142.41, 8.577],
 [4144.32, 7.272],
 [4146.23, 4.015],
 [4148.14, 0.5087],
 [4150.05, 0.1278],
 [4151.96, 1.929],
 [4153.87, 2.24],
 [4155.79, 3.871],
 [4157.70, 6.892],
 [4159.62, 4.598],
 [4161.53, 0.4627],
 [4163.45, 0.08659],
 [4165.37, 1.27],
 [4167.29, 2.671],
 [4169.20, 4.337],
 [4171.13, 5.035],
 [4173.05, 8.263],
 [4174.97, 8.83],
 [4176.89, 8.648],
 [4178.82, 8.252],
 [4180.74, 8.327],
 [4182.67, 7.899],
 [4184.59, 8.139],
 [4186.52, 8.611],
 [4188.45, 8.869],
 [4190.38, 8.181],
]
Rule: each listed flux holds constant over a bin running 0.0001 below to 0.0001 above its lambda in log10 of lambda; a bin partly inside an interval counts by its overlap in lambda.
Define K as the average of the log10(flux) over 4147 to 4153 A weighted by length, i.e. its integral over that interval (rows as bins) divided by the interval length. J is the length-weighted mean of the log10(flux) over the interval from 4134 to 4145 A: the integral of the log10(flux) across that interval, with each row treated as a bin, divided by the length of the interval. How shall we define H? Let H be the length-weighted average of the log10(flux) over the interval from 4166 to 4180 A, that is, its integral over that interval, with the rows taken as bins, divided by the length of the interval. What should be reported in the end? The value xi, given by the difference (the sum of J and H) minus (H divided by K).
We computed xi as 4.46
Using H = 0.8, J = 0.8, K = -0.3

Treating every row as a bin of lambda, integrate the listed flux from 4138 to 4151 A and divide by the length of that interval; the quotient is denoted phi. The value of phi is 5.0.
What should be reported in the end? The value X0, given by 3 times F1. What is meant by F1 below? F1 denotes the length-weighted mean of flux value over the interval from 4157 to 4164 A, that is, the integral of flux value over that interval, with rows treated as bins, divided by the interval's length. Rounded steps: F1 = 3.0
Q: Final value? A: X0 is 9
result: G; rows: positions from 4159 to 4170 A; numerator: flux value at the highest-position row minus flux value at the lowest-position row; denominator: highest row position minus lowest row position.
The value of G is 0.0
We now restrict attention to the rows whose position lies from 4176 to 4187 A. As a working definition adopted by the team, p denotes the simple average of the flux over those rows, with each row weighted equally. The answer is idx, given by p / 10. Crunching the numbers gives 0.8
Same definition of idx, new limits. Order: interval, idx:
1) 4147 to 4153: 0.1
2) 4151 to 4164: 0.3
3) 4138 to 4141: 0.7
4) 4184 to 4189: 0.9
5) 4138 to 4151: 0.5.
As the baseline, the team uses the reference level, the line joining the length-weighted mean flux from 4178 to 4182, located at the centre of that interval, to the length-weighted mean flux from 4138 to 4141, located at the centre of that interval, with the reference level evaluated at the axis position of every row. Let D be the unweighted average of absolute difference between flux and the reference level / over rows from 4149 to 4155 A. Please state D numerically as 6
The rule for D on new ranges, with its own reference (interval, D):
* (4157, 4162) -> 4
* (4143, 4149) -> 3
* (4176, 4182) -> 0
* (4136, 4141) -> 2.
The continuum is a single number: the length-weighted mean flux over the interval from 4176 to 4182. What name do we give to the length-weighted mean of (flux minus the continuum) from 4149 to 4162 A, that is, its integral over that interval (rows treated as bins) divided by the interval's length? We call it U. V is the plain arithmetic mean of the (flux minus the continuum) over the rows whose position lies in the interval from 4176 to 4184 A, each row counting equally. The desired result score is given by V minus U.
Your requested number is 5.3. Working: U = -5.4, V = -0.1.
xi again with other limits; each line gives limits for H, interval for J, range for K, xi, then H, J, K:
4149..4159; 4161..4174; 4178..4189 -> 0.19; 0.2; 0.2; 0.9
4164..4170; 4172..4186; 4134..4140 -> 0.77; 0.3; 0.9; 0.7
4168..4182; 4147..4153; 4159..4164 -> 4.12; 0.8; -0.3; -0.2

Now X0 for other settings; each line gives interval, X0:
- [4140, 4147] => 21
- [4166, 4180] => 19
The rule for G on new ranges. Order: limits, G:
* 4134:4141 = 0.9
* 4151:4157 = 0.5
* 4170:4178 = 0.6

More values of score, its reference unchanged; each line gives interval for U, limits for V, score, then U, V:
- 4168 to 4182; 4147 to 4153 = -6.5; -1.1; -7.5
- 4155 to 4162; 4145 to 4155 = -2.4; -4.2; -6.6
